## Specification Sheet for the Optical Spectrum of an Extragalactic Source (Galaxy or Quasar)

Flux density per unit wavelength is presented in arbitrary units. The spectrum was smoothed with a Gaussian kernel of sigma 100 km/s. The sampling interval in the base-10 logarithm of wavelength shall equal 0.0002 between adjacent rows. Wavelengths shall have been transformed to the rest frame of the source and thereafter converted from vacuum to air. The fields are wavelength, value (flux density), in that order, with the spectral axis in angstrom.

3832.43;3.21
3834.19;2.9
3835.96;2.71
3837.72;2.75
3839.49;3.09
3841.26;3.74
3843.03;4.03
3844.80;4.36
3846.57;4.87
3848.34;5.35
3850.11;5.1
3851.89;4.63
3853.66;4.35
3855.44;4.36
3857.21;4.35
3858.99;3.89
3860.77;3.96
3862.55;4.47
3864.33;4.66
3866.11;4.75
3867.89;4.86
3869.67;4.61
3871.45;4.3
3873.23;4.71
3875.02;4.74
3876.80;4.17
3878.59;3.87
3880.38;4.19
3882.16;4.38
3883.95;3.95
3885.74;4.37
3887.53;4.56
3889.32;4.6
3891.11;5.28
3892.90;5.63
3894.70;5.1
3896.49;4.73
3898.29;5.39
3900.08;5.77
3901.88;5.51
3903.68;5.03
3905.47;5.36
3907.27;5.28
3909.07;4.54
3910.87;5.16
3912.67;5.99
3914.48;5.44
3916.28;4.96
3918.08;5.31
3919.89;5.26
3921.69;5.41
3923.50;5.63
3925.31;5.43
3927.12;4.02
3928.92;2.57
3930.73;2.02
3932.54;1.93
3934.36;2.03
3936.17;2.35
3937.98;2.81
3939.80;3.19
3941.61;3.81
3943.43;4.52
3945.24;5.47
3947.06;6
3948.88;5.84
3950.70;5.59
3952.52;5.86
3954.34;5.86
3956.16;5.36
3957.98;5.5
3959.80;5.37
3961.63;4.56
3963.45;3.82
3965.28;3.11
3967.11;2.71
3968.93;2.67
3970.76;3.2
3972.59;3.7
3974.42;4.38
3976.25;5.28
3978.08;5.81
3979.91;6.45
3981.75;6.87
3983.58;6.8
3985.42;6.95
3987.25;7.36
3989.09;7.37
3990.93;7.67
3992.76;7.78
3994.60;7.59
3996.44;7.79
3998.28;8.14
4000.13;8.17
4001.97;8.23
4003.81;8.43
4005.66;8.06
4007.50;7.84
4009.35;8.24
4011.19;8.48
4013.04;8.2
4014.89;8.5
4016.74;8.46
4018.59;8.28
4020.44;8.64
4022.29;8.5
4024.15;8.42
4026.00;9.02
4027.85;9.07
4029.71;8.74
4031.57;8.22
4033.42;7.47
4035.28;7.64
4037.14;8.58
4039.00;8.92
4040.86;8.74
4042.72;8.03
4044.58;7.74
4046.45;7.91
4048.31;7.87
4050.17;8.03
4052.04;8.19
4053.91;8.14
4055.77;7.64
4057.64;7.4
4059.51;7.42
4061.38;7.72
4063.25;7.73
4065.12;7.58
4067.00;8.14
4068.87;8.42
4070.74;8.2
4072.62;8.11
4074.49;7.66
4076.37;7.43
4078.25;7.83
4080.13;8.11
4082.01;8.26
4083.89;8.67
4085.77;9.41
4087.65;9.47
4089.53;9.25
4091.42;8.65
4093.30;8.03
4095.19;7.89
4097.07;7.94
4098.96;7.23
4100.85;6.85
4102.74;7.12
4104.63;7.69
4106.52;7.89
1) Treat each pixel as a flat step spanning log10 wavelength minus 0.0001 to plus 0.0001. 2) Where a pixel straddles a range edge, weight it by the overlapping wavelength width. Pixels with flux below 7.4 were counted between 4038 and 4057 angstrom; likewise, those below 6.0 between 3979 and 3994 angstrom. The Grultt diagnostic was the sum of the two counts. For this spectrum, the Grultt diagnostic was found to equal 0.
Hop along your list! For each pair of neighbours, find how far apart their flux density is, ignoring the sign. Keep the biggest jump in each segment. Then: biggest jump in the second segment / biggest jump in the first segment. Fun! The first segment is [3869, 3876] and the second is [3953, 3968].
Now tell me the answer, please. 2.0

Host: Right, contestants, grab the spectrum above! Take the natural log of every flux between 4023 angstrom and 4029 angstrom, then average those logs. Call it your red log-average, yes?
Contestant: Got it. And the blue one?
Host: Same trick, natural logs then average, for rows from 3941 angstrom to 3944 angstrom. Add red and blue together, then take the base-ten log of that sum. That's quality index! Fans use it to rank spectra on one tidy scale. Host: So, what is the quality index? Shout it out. 0.556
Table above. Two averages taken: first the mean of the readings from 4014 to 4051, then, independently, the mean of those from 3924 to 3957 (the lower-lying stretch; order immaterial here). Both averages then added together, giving 12.5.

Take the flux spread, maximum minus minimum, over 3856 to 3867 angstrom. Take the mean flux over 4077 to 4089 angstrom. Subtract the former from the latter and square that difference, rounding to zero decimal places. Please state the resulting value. 60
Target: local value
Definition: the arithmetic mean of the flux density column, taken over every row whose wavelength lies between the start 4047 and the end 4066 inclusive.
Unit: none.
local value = 7.8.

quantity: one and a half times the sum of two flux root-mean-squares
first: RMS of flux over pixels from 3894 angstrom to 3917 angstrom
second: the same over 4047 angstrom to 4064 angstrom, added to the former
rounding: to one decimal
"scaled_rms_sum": 19.6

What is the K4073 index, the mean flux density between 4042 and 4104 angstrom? 8.0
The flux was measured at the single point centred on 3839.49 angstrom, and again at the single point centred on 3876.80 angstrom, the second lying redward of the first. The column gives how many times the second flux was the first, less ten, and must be -8.7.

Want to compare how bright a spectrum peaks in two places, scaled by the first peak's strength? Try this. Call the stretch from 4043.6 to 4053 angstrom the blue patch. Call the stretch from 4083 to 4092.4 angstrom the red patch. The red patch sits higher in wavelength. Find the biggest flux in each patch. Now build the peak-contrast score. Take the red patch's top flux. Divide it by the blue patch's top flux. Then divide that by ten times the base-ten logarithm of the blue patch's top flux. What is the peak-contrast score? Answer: 0.127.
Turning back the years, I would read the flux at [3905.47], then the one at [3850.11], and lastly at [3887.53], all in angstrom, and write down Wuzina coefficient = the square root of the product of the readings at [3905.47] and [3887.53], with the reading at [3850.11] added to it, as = 10.0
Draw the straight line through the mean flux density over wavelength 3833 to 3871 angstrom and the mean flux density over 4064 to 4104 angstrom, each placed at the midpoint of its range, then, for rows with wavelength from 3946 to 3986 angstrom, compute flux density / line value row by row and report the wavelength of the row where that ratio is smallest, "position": 3968.93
